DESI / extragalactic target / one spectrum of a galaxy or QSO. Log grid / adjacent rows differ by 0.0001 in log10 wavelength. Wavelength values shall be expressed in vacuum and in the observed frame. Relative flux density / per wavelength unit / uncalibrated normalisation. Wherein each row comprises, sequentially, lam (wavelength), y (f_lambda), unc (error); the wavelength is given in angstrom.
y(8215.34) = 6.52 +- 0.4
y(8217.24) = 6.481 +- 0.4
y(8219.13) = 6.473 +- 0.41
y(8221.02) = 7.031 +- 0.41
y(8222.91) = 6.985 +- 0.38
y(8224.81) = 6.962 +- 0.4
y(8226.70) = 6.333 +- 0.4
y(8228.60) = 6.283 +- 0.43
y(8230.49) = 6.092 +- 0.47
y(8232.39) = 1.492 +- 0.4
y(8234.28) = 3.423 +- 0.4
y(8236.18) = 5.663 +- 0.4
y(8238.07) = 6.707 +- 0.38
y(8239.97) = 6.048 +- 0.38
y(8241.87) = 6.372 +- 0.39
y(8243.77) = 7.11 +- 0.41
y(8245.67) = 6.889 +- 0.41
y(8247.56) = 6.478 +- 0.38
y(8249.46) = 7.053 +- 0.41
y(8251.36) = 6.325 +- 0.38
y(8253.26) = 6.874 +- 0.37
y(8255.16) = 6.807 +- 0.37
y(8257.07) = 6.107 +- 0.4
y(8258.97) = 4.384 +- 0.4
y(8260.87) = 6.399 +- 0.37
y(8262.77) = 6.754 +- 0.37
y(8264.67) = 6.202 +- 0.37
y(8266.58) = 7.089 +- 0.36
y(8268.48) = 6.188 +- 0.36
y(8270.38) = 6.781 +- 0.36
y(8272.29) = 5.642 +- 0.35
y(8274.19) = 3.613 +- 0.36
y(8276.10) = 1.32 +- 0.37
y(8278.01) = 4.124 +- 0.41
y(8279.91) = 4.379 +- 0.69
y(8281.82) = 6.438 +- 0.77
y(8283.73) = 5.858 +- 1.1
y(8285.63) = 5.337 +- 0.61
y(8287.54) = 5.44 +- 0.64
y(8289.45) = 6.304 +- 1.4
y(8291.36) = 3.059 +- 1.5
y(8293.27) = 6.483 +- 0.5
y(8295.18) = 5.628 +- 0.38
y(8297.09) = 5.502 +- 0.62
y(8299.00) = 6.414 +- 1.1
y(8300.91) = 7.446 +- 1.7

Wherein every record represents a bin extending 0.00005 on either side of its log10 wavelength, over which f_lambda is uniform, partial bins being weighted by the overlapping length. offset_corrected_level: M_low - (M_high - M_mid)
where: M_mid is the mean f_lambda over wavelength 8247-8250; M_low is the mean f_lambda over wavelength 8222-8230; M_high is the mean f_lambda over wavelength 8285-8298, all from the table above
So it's 8.0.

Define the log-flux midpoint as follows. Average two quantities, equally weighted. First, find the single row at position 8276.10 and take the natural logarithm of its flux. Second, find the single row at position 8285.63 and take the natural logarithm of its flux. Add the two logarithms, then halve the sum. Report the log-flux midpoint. 0.98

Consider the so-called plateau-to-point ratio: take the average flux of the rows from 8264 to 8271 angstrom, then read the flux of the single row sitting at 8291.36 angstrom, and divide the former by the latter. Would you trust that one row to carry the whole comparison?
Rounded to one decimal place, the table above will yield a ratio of 2.1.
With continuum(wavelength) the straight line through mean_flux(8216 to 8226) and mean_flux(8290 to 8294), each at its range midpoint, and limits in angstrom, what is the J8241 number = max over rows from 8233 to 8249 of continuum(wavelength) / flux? 1.87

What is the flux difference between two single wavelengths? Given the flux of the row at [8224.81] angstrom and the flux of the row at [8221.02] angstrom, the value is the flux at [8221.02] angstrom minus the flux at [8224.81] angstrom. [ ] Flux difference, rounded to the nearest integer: 0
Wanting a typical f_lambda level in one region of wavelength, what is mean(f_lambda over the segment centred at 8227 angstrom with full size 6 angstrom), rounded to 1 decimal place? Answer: 6.5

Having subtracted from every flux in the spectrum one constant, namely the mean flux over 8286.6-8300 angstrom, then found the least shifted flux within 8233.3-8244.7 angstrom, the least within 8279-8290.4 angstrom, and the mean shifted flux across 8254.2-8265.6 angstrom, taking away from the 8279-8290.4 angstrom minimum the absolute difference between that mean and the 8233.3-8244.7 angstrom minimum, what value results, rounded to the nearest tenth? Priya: -3.9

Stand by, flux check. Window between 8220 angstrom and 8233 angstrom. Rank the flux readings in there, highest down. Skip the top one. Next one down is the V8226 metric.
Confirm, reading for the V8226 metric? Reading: 6.985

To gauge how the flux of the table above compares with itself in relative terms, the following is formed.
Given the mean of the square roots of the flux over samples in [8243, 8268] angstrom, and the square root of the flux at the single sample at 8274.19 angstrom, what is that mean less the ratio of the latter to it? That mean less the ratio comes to 1.80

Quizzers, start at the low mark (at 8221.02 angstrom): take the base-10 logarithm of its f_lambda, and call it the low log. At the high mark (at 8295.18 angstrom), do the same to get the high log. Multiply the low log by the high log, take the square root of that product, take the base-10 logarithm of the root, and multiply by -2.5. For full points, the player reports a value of 0.25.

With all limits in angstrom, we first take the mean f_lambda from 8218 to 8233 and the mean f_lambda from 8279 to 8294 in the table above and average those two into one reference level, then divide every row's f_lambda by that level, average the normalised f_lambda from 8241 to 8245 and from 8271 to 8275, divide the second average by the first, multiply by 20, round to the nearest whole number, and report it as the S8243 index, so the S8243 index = 14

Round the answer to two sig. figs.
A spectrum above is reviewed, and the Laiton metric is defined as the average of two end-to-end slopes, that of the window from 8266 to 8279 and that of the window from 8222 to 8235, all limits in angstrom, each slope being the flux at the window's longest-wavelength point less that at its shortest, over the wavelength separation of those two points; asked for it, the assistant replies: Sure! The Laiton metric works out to -0.29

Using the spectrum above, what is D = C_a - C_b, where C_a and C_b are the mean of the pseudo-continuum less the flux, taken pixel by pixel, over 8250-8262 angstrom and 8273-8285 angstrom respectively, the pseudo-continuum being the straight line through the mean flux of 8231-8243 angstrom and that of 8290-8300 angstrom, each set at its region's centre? -2.0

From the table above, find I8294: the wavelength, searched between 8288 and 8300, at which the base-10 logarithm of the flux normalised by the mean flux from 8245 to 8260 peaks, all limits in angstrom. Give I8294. 8293.27 angstrom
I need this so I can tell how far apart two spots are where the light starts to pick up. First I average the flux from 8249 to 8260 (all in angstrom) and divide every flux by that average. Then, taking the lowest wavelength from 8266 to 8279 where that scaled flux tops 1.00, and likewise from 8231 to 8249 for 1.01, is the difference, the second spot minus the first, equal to -28.5 angstrom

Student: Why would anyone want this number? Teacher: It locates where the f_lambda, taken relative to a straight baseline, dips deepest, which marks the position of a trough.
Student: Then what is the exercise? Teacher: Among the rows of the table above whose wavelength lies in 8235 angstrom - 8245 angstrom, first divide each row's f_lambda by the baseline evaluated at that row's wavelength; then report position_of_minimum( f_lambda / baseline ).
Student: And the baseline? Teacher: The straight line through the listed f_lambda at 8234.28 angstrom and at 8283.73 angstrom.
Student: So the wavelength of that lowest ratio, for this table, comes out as 8236.18 angstrom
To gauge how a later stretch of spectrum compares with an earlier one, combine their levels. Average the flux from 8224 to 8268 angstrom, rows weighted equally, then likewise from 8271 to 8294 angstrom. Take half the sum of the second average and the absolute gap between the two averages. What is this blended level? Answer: 3.04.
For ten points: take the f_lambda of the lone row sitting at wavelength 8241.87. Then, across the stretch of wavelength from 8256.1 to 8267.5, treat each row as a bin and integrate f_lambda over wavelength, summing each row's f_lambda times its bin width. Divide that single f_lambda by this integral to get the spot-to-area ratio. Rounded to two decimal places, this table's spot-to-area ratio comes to 0.09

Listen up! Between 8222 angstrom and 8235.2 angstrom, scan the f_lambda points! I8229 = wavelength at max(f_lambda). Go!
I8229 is 8222.91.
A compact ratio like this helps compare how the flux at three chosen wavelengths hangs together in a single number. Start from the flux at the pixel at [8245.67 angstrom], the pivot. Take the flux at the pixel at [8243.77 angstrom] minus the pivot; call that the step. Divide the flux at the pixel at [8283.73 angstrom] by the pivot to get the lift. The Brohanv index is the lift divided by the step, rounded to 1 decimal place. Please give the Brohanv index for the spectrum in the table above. 3.8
